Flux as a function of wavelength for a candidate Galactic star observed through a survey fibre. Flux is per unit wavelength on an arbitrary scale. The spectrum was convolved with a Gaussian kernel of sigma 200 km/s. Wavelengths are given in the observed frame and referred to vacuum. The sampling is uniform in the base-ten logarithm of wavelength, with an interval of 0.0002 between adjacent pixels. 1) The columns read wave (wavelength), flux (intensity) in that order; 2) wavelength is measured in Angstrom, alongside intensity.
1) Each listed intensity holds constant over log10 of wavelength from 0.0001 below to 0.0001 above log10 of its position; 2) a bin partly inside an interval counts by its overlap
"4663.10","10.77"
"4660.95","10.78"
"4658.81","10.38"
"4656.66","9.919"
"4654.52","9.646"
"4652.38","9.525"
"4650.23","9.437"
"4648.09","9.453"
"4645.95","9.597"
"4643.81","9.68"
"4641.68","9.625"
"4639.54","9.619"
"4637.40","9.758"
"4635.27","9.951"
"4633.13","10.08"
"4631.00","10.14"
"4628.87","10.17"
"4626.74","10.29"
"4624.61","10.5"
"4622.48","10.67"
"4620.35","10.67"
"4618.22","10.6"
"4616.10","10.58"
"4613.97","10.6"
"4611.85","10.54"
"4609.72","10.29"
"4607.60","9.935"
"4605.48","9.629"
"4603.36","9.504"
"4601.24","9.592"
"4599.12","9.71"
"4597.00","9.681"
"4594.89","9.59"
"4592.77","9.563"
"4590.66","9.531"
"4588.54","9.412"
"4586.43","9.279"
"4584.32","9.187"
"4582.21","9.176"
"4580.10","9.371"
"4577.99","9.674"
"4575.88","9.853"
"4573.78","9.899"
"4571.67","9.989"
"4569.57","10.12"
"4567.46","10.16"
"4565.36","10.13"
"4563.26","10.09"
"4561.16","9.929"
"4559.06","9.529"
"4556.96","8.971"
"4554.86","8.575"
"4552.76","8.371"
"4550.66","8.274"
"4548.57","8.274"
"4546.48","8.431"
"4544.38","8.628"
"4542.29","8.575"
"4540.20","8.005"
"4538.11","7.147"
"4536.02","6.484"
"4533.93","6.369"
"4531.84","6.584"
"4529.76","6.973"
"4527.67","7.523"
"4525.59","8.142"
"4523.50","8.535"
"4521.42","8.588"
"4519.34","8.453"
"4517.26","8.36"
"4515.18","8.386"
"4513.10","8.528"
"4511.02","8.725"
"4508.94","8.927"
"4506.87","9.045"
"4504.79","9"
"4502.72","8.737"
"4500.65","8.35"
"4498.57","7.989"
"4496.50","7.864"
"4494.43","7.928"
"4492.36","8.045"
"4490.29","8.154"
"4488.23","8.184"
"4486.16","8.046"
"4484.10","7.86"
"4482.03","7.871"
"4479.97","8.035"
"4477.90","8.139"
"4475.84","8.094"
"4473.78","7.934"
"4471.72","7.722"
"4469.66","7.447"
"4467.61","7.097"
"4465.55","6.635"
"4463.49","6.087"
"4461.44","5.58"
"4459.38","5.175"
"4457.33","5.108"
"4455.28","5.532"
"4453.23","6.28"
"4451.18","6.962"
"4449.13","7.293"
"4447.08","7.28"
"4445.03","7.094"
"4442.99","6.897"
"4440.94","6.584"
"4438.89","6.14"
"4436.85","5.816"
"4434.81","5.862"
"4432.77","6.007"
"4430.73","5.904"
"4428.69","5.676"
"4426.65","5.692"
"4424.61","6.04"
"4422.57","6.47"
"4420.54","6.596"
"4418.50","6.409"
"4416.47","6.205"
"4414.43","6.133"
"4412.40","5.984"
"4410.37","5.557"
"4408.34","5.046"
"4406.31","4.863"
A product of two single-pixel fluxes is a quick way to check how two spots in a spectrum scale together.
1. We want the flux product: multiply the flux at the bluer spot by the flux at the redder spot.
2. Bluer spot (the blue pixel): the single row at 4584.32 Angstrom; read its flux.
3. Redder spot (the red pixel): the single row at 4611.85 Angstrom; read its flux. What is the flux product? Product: 97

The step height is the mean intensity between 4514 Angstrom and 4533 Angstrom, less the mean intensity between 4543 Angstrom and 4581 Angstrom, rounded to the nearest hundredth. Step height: -1.40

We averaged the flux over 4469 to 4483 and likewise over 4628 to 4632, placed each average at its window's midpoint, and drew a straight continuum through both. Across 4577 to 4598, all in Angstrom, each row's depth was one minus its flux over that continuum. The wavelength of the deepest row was 4584.32 Angstrom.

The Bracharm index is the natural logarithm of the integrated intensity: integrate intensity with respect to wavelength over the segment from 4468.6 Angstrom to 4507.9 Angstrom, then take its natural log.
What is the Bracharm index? 5.77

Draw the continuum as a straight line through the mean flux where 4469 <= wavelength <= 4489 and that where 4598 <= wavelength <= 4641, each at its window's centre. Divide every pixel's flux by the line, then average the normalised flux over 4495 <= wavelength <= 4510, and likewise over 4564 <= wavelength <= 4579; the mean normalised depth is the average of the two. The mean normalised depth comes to 1.05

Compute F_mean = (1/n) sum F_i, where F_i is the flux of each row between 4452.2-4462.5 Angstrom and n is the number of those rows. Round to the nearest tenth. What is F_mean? 5.5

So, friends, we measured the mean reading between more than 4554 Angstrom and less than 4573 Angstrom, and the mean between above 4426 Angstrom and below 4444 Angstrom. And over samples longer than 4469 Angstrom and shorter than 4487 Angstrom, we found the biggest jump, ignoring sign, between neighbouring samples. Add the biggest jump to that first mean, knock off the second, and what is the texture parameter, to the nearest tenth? 3.9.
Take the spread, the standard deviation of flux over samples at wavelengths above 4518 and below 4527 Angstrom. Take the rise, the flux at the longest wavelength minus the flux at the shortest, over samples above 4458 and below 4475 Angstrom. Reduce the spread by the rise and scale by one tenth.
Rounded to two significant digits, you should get -0.26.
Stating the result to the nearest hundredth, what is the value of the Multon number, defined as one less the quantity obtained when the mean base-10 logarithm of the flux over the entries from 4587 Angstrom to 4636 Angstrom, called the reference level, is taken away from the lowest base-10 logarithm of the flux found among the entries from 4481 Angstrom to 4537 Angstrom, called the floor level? 1.20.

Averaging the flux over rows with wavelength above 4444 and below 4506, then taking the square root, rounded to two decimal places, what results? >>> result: 2.72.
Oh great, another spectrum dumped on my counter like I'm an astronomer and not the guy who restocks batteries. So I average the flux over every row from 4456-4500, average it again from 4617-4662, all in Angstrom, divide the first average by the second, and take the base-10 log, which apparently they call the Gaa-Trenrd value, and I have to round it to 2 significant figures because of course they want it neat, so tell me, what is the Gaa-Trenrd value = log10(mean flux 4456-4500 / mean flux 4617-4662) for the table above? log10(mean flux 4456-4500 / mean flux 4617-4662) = -0.13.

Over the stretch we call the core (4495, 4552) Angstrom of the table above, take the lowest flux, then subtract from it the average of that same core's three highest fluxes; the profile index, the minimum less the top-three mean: -2.6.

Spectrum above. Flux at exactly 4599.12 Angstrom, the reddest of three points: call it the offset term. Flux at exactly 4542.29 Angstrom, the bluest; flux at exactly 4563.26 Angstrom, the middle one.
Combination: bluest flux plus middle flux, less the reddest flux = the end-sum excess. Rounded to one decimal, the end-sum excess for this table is 9.0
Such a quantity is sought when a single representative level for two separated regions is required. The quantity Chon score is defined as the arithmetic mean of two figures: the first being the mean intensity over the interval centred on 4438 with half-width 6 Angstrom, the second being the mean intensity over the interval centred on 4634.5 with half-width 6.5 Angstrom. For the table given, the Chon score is 8.1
